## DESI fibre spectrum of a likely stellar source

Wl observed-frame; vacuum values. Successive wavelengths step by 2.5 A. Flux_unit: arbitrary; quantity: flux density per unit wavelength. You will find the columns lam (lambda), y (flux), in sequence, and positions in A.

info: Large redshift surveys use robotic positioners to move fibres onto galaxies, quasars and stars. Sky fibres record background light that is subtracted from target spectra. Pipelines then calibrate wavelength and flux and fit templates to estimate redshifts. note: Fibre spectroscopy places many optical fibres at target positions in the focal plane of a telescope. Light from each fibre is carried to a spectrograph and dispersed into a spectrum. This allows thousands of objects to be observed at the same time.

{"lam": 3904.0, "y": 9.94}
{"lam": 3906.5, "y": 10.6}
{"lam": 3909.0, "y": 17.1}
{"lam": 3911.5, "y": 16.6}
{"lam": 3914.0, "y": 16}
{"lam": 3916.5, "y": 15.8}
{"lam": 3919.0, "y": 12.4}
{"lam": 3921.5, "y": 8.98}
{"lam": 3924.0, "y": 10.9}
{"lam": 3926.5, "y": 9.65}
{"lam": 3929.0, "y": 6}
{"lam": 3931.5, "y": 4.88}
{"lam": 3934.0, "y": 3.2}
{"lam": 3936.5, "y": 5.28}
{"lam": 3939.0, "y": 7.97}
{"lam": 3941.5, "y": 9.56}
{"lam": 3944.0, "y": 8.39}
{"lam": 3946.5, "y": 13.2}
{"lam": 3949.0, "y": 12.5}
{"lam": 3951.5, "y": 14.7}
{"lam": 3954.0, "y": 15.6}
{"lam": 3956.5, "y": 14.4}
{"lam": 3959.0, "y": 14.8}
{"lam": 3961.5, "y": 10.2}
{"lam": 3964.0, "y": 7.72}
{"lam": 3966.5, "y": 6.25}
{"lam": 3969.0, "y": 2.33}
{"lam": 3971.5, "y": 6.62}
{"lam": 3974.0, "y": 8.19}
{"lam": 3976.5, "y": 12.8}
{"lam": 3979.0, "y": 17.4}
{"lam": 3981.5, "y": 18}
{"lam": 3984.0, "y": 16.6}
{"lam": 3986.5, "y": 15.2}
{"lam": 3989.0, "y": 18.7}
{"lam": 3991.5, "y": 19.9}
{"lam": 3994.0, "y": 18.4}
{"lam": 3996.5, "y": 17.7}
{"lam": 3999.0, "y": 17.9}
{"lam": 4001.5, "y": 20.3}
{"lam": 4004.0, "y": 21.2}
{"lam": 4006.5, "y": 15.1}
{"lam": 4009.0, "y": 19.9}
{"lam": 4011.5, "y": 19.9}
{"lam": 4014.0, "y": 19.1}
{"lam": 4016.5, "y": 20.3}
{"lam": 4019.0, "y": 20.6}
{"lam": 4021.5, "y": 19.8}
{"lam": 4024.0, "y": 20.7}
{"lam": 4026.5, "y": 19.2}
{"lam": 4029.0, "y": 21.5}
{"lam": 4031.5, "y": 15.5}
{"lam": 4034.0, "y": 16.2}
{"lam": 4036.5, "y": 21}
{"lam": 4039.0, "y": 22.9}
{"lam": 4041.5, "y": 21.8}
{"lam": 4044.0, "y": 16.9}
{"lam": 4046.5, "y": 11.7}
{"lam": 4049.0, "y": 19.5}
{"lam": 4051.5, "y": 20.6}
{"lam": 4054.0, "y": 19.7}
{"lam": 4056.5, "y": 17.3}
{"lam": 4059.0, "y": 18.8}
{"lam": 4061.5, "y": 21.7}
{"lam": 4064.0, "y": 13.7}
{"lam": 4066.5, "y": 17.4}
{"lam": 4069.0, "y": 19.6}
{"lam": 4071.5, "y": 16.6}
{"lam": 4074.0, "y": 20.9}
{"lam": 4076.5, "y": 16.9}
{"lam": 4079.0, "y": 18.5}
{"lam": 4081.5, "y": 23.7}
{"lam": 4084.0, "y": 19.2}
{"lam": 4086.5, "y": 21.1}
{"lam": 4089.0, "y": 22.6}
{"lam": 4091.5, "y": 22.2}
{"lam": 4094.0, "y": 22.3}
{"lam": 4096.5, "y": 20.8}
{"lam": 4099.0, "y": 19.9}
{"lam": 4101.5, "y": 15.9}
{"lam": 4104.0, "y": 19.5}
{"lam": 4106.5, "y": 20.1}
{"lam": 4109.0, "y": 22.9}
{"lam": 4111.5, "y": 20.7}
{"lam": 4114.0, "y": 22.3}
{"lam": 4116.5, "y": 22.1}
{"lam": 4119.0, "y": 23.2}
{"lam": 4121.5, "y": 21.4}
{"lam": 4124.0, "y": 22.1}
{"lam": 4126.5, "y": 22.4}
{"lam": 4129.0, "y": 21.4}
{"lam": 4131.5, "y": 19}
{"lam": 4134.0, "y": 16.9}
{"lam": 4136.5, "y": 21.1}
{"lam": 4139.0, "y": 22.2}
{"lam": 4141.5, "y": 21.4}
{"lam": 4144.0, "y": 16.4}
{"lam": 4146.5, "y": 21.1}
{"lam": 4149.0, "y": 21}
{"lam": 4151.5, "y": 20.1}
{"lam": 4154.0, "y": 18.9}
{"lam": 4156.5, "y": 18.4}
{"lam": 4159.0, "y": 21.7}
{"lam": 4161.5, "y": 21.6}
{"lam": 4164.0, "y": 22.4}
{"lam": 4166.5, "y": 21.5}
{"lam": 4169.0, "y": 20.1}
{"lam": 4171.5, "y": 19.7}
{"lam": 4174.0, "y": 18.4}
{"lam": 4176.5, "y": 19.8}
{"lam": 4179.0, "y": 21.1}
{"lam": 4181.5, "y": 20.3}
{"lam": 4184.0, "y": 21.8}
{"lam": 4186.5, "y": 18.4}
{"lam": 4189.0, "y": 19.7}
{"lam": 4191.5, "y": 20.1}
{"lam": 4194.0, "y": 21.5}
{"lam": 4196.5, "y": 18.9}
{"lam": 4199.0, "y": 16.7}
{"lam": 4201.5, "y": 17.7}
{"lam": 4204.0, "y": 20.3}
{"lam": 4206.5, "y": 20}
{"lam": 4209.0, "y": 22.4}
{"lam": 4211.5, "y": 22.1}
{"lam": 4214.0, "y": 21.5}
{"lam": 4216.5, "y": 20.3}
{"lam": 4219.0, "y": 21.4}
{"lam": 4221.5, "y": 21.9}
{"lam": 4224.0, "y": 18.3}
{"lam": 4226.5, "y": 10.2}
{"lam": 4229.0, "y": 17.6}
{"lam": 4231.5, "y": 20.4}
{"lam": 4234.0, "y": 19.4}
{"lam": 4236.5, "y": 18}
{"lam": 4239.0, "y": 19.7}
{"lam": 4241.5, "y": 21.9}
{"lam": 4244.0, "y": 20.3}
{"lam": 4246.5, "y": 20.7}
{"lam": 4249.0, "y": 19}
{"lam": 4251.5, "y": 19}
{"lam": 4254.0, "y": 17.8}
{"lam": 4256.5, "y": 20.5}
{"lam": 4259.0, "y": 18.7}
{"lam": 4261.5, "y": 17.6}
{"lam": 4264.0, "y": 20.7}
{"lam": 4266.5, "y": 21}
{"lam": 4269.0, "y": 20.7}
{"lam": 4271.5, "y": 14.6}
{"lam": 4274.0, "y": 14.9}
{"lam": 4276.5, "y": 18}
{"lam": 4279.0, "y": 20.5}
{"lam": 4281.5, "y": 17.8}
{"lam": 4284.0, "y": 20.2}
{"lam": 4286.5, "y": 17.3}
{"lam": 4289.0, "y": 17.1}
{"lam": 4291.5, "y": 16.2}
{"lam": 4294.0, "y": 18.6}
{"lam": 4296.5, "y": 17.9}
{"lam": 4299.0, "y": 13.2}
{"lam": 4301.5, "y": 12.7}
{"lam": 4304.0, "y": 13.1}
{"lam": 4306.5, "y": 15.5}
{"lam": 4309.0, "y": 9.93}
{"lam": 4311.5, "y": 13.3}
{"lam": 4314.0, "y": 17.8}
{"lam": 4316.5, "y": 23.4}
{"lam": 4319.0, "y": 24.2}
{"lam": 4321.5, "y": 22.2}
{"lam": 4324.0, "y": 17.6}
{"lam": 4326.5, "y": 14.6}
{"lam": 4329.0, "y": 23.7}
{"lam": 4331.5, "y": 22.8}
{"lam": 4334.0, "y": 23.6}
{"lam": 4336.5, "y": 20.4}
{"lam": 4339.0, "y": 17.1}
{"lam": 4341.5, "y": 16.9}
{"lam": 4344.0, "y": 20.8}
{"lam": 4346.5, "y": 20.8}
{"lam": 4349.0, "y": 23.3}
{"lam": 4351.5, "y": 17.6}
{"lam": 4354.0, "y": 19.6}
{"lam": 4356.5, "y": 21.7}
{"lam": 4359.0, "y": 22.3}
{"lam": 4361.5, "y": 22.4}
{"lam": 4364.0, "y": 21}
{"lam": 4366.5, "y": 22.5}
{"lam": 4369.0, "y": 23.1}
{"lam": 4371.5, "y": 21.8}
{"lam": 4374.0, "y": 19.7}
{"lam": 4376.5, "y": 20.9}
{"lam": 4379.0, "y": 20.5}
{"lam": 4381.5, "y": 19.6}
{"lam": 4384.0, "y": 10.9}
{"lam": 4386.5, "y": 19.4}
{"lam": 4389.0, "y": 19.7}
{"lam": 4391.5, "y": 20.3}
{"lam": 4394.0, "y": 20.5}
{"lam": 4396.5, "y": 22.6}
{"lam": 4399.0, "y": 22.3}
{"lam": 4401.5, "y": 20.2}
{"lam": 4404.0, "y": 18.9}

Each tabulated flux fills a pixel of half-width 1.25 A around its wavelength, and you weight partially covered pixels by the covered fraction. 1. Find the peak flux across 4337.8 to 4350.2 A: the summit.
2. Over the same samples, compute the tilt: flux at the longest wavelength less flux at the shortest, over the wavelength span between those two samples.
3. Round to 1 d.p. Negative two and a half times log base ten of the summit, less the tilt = -4.0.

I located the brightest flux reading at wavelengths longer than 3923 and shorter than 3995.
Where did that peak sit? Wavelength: 3991.5 A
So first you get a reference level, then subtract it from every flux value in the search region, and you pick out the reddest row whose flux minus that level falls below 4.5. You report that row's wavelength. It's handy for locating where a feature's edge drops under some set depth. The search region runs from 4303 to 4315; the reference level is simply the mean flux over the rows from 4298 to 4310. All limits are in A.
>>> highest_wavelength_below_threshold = 4311.5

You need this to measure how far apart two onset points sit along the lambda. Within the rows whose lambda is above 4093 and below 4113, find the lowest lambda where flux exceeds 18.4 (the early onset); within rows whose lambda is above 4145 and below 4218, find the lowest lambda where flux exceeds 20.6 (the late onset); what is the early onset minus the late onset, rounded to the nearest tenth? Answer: -52.5 A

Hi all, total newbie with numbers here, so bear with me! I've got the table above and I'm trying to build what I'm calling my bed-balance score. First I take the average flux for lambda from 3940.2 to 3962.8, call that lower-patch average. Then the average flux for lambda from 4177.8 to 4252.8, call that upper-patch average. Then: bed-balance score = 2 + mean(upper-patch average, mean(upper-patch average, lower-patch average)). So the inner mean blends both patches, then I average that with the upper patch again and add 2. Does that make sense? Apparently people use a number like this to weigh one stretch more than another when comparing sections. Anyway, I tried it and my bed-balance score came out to 19.9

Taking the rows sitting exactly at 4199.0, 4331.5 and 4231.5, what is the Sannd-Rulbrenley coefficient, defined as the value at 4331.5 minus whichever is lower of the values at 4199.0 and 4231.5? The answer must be 6.1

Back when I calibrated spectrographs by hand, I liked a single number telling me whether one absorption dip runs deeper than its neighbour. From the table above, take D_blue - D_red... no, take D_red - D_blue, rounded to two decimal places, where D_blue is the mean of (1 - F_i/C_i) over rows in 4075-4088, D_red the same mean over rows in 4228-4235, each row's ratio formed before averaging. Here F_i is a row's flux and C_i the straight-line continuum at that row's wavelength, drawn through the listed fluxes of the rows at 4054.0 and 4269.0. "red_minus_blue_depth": 0.07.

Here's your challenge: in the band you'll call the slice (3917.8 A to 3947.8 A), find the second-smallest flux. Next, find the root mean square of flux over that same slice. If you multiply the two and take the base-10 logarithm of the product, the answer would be 1.64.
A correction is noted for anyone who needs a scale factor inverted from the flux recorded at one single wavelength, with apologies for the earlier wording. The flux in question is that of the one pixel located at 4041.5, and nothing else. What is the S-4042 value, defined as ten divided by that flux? 0.46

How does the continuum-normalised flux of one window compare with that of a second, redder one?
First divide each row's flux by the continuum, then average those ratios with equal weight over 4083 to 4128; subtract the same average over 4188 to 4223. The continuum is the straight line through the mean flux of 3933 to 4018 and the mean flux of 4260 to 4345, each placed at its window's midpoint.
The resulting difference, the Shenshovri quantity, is 0.16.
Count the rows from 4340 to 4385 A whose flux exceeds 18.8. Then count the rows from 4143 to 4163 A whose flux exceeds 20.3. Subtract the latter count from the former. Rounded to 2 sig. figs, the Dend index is 11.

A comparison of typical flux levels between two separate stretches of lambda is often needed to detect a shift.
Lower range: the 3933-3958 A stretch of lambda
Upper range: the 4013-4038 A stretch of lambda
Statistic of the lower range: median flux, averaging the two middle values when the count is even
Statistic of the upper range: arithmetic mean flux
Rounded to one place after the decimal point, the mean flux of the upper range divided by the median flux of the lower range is 1.8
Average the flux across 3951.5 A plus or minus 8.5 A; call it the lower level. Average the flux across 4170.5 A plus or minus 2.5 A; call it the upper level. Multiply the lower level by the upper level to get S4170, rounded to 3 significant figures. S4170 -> 266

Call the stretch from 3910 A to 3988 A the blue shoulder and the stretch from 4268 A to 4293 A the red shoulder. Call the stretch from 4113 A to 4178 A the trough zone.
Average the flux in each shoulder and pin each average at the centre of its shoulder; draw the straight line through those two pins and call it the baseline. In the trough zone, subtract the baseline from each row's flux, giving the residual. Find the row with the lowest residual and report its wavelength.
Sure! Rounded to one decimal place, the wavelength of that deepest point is 4144.0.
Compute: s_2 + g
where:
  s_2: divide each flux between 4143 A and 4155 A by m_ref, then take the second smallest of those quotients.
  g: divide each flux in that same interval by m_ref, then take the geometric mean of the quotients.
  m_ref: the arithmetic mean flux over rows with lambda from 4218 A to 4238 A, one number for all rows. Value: 2.08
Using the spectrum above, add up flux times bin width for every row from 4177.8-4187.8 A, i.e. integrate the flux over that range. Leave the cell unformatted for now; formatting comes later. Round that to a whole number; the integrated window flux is 204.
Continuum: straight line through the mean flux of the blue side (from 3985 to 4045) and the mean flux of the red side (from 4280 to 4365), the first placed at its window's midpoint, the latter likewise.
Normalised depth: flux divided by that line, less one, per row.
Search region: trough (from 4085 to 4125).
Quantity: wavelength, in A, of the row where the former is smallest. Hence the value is 4101.5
